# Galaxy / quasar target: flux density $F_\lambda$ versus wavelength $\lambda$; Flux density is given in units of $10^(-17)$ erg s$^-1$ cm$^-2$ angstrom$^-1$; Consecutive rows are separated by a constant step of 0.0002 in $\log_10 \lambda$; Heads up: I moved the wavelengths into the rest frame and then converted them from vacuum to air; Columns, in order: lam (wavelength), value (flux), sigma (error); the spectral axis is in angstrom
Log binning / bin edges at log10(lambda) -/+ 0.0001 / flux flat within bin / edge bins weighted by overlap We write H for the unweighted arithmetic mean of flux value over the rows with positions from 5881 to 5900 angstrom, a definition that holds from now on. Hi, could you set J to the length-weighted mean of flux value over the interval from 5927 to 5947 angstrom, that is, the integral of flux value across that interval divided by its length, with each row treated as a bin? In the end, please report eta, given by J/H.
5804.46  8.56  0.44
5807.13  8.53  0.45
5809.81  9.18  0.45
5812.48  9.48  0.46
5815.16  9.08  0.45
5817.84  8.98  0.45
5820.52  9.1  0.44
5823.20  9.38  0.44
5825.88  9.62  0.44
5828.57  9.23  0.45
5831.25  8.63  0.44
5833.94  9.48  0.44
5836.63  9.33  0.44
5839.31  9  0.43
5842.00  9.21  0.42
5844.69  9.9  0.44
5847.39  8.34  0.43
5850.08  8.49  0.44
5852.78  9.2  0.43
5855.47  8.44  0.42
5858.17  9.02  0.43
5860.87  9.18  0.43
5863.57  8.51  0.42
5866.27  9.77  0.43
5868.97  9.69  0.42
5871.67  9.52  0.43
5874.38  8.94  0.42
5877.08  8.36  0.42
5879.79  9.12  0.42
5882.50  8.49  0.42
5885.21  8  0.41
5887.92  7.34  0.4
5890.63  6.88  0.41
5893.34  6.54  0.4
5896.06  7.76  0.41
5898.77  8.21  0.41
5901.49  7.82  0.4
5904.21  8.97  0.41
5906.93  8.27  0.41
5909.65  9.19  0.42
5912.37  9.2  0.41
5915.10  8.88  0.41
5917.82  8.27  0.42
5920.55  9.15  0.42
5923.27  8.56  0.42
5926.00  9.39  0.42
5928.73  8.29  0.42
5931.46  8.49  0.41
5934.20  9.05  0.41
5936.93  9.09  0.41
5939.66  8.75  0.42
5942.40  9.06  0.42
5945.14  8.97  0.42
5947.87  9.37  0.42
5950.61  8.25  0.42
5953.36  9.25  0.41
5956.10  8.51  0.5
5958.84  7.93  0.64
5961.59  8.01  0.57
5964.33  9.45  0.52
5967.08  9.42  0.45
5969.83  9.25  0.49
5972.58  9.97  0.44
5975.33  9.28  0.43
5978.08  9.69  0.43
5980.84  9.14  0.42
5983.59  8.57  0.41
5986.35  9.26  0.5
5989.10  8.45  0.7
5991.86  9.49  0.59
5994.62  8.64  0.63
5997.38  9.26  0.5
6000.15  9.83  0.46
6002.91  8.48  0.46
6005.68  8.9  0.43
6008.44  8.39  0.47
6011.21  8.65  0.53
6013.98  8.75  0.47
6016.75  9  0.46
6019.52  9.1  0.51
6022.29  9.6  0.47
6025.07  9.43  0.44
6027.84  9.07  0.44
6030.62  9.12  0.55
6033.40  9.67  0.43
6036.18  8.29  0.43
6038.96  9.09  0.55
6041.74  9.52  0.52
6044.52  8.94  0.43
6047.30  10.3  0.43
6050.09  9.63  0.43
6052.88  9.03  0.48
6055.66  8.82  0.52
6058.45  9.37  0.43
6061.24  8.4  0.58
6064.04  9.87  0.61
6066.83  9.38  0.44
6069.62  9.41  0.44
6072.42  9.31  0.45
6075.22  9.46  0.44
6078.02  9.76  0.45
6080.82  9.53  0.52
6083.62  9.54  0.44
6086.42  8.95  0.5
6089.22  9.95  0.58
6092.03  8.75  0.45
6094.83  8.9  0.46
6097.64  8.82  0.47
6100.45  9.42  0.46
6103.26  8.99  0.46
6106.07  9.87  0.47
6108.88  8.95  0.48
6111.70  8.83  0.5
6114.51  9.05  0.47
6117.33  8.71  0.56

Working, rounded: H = 7.60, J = 8.84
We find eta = 1.16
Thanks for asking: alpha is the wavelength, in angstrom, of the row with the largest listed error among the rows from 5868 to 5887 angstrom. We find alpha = 5871.67 angstrom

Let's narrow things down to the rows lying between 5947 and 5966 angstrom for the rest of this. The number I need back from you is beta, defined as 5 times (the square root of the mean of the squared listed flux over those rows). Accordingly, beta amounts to 43.5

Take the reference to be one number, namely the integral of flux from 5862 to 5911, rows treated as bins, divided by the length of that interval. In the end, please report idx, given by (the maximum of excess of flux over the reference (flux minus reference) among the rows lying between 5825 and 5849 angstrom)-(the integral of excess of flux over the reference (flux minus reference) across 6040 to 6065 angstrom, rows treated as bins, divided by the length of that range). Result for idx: 0.59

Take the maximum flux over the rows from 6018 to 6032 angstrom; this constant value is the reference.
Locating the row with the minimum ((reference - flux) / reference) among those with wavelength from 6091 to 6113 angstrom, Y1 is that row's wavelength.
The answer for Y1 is 6106.07 angstrom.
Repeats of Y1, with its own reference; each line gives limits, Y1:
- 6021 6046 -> 6033.40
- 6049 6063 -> 6050.09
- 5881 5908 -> 5904.21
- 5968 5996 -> 5972.58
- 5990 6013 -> 6000.15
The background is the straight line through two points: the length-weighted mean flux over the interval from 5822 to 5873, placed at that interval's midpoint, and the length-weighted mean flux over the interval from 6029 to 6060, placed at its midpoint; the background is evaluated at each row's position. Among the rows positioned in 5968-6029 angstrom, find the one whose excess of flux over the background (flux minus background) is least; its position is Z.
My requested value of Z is 6008.44 angstrom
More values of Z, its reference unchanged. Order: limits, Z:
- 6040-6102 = 6061.24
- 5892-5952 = 5893.34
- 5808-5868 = 5847.39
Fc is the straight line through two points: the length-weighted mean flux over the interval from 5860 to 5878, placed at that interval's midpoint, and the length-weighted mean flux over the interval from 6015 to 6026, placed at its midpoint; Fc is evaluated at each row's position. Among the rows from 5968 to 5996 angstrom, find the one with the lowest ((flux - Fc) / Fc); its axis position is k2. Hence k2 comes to 5989.10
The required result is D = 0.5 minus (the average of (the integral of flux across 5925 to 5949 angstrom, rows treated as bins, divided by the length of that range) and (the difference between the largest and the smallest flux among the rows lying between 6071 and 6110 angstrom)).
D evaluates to -4.56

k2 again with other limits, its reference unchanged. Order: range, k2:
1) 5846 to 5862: 5847.39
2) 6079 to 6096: 6092.03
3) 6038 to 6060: 6055.66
